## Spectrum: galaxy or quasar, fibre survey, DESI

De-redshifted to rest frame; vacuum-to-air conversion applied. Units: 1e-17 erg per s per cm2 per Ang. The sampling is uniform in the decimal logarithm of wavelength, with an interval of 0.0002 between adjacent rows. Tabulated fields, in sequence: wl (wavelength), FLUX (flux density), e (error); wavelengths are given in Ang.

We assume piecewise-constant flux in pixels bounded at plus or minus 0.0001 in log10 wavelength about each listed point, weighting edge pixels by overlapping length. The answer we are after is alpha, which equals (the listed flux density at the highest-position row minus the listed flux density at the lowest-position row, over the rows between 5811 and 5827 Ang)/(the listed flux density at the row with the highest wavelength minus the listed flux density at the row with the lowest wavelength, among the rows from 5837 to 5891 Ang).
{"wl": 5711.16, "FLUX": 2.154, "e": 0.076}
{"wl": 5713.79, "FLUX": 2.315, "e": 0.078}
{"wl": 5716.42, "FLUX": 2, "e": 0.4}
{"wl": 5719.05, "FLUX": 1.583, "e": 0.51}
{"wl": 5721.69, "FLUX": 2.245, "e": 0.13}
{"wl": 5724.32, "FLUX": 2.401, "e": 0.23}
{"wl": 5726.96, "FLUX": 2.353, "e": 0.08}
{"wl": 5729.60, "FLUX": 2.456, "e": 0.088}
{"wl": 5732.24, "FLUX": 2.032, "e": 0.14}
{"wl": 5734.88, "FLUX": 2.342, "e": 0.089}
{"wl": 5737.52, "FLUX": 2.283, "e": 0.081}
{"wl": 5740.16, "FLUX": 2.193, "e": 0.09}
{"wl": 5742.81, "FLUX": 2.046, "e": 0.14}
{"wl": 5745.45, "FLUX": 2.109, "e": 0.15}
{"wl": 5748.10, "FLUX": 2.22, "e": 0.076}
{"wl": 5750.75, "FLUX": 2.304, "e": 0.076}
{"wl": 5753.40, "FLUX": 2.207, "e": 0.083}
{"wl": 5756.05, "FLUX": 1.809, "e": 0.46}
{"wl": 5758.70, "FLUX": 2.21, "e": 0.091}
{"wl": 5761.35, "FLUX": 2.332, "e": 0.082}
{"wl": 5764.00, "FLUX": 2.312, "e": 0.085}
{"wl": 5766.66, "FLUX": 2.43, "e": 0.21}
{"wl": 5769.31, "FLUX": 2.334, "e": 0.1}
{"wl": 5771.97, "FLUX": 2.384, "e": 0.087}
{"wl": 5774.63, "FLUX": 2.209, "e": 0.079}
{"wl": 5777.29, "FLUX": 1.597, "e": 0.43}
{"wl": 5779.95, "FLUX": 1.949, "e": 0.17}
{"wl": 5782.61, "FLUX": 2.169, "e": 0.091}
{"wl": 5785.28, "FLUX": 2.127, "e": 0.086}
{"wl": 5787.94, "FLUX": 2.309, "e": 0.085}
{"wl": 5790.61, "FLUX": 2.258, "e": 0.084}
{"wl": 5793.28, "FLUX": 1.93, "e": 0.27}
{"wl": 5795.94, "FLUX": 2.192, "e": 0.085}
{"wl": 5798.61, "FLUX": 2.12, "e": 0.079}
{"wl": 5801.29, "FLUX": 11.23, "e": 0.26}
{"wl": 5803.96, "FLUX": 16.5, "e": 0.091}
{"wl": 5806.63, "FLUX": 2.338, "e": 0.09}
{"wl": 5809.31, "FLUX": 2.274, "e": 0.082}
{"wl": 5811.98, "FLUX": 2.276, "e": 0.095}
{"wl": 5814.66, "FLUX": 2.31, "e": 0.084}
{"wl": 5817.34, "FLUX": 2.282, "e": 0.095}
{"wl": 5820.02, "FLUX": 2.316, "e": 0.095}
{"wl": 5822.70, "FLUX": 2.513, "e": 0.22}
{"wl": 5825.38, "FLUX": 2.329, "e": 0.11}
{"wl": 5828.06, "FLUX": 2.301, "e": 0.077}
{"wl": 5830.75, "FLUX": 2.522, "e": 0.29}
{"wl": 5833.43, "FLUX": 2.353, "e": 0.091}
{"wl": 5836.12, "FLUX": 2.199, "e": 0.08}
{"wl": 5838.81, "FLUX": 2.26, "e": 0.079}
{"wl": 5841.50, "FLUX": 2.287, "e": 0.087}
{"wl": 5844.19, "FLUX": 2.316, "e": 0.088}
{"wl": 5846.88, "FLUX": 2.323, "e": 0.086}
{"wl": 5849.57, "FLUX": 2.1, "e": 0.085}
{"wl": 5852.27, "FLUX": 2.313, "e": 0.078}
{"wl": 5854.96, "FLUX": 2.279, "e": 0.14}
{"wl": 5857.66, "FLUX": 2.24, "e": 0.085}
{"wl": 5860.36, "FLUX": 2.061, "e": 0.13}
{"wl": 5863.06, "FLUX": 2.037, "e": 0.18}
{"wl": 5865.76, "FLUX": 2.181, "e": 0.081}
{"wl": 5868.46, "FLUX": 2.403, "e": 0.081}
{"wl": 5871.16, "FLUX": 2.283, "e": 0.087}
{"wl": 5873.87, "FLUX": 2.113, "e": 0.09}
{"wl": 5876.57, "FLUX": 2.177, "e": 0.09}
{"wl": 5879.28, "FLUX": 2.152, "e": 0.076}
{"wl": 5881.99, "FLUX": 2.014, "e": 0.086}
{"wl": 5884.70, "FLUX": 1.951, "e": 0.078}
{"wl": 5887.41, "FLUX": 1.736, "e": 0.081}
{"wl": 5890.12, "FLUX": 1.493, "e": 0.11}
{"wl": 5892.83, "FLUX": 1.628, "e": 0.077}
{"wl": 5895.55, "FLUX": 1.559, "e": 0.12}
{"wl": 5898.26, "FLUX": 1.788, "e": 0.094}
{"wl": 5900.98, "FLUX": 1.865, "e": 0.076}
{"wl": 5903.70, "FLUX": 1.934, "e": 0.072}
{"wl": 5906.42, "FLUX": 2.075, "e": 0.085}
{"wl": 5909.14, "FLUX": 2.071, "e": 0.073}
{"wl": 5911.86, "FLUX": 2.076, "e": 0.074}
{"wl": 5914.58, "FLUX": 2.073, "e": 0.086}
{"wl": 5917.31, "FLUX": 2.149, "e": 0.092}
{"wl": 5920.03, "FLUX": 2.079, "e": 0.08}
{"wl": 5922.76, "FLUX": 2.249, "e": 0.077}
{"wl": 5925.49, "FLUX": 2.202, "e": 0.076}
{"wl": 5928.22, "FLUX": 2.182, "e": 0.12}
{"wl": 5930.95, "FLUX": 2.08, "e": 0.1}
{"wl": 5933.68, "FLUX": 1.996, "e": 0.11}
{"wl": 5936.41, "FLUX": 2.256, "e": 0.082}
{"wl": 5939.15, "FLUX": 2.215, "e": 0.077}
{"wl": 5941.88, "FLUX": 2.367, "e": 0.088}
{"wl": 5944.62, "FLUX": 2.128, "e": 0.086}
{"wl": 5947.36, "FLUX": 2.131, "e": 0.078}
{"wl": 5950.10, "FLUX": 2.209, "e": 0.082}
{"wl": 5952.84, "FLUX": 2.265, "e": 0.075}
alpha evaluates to 0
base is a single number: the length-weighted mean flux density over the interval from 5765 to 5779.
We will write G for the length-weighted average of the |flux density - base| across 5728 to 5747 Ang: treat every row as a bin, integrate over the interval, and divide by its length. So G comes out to 0.13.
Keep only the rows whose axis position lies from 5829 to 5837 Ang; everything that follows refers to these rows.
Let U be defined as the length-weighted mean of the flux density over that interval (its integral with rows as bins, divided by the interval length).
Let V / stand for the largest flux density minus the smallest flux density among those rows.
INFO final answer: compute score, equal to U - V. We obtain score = 2.0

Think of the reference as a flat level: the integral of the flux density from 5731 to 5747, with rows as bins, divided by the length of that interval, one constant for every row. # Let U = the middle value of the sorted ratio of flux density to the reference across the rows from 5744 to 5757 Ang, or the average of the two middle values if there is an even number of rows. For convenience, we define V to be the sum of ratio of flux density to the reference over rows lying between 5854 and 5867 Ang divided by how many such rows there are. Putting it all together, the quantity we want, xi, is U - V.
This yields 0.02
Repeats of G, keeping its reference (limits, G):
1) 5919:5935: 0.08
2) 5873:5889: 0.17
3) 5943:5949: 0.06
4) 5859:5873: 0.12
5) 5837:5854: 0.11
